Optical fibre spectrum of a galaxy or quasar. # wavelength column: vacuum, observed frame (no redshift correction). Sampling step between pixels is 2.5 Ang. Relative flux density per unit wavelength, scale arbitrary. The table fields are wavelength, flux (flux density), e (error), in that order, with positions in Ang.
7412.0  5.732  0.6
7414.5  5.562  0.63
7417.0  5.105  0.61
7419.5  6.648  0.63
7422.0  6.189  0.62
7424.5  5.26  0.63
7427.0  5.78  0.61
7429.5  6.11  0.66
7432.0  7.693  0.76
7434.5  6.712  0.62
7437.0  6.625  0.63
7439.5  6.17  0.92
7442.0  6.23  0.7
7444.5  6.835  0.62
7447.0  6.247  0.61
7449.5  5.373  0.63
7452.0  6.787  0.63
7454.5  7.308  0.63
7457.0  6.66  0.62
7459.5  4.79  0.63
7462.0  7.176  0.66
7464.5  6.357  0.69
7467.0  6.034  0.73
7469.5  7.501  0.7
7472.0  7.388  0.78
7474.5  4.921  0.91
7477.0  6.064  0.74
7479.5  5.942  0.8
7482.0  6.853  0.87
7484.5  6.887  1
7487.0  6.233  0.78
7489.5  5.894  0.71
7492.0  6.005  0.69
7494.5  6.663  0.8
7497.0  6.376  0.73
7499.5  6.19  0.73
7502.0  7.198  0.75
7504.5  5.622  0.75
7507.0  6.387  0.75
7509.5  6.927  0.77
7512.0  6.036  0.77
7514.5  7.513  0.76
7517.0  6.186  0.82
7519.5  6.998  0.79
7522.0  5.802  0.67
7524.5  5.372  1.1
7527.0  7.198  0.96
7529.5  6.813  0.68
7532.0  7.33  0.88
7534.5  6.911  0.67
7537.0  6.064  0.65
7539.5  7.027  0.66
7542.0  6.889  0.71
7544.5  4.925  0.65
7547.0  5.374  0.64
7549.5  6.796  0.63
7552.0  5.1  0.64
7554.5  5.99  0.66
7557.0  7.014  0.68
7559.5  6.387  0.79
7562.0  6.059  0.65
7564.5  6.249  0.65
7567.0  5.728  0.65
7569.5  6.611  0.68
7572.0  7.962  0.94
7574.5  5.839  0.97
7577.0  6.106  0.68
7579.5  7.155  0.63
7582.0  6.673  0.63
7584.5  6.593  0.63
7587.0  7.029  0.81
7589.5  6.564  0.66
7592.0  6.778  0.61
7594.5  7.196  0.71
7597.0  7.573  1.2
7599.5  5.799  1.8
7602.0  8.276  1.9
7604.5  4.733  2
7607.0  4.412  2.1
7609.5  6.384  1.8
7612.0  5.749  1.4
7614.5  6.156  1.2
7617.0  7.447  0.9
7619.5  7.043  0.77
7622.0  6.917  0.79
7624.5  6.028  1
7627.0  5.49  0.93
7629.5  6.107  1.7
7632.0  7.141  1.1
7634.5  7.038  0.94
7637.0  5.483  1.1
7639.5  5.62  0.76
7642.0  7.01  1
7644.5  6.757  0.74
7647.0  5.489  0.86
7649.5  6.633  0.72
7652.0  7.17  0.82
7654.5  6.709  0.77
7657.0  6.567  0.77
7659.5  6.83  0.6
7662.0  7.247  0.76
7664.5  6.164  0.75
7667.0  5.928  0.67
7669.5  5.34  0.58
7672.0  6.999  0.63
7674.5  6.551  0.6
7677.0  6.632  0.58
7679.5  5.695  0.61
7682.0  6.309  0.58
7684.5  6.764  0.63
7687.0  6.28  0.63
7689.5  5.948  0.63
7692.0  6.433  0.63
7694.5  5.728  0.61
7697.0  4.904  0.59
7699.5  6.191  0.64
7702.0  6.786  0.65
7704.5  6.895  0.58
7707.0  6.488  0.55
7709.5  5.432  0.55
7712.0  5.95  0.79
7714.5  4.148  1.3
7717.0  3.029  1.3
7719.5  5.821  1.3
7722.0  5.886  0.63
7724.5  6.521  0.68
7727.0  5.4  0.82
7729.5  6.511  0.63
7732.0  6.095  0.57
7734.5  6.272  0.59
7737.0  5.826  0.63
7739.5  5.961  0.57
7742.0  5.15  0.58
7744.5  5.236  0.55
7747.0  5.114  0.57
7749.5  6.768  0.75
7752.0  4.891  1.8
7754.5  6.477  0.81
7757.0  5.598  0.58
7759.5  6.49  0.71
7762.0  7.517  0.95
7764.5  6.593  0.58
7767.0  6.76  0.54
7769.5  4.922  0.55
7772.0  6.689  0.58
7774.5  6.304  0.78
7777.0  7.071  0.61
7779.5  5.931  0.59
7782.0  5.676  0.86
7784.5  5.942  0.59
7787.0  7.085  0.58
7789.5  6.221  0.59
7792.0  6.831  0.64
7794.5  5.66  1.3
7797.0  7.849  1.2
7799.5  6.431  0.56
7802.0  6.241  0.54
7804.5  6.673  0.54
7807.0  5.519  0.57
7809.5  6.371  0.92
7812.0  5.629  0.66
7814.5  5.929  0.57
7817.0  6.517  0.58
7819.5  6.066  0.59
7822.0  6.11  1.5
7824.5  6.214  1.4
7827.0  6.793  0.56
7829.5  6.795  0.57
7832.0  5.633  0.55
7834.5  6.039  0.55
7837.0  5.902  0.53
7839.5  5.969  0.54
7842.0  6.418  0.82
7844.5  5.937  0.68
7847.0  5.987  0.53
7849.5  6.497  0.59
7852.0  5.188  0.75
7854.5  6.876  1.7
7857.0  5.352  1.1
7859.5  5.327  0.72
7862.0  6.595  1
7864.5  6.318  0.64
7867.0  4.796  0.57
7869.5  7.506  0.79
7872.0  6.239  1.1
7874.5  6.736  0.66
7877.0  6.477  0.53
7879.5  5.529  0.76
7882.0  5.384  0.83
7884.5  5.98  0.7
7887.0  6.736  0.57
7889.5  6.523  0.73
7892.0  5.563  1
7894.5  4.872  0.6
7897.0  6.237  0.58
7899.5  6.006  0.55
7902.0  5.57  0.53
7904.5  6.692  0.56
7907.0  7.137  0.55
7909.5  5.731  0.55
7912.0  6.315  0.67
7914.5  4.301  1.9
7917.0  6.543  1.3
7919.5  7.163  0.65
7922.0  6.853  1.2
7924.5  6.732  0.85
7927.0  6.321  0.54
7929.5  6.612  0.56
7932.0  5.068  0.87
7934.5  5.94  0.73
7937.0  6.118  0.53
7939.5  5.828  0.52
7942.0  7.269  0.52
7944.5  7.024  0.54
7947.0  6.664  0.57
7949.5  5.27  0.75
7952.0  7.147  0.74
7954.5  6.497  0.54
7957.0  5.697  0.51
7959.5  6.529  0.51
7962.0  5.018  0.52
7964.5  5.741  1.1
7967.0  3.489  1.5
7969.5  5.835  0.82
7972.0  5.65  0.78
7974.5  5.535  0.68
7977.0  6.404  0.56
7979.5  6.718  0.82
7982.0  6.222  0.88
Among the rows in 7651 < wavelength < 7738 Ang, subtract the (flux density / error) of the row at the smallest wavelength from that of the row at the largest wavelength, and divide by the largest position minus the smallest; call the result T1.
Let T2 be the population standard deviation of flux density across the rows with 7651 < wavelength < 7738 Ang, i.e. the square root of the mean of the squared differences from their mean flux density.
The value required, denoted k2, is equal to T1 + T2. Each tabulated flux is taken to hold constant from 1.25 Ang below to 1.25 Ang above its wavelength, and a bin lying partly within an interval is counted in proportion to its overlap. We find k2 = 0.83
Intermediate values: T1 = 0.01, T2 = 0.83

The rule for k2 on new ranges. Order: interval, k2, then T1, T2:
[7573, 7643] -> 0.87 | 0.01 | 0.85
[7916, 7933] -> 0.67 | 0.05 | 0.62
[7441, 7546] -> 0.69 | -0.01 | 0.71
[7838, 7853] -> 0.09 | -0.33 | 0.43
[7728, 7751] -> 0.51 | -0.07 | 0.57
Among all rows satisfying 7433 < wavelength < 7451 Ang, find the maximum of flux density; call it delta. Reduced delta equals 6.835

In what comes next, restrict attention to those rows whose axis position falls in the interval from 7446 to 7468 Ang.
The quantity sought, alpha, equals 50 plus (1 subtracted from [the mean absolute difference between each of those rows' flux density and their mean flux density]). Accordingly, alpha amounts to 49.6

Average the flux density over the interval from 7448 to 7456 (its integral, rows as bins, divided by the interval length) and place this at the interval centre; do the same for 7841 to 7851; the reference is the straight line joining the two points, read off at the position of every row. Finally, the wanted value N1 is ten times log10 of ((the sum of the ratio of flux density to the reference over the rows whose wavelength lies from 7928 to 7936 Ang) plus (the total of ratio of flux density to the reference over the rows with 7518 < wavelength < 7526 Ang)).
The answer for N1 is 7.56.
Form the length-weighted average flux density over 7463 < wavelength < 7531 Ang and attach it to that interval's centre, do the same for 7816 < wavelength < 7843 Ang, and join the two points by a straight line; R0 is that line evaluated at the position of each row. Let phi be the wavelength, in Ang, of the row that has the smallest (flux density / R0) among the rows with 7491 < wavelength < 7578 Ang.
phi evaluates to 7544.5 Ang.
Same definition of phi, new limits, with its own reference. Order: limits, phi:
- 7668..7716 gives 7714.5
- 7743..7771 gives 7752.0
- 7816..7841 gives 7832.0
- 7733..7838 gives 7752.0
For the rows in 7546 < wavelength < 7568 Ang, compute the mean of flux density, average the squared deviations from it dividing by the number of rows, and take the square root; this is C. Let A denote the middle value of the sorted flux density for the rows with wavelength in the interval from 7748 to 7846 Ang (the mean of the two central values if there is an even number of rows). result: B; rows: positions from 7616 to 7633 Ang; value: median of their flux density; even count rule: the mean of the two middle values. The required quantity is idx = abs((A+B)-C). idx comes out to 12.6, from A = 6.24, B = 6.92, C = 0.59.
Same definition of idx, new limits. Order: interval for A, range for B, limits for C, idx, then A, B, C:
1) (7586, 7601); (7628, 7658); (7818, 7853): 13.2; 6.90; 6.67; 0.41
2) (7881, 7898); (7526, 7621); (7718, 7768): 11.9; 5.98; 6.60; 0.66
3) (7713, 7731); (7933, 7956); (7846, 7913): 11.6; 5.82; 6.50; 0.68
